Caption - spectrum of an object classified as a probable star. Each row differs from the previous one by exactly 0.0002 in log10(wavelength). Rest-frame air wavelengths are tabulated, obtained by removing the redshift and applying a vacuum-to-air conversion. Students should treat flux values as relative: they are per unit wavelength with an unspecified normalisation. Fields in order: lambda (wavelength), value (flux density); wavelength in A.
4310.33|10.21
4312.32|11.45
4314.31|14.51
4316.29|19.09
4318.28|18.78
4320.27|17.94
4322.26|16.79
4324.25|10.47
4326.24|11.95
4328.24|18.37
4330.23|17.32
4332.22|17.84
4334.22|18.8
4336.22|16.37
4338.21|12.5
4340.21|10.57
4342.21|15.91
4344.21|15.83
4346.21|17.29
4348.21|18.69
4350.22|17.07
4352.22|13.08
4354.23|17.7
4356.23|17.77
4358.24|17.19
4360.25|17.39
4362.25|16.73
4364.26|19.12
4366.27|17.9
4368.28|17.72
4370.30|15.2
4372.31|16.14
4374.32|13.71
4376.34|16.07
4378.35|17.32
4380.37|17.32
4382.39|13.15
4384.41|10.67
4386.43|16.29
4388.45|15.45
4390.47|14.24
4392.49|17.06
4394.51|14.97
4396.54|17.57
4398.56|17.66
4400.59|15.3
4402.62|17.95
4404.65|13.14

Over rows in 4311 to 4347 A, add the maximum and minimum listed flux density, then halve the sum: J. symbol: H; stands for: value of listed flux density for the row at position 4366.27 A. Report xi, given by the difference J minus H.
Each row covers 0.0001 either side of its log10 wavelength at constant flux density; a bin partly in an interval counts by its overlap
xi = -3.1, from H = 17.9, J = 14.8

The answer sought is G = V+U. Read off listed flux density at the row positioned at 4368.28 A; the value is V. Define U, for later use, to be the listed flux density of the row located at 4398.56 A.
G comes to 35.4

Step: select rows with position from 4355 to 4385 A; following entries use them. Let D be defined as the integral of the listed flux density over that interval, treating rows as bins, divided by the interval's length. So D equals 16.3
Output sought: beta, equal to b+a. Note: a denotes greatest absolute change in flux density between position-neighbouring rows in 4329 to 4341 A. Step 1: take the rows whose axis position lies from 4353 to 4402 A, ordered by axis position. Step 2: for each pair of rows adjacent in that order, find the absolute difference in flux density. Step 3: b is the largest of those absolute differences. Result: 9.5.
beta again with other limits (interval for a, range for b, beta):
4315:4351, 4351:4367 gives 11.0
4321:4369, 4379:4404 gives 12.0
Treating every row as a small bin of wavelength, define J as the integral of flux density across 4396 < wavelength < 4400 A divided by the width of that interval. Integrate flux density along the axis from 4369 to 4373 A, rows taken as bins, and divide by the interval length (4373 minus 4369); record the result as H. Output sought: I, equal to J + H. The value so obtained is 33.1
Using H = 15.8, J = 17.4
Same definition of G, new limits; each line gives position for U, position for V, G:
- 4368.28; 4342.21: 33.6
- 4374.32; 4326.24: 25.7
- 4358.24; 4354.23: 34.9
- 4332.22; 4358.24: 35.0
